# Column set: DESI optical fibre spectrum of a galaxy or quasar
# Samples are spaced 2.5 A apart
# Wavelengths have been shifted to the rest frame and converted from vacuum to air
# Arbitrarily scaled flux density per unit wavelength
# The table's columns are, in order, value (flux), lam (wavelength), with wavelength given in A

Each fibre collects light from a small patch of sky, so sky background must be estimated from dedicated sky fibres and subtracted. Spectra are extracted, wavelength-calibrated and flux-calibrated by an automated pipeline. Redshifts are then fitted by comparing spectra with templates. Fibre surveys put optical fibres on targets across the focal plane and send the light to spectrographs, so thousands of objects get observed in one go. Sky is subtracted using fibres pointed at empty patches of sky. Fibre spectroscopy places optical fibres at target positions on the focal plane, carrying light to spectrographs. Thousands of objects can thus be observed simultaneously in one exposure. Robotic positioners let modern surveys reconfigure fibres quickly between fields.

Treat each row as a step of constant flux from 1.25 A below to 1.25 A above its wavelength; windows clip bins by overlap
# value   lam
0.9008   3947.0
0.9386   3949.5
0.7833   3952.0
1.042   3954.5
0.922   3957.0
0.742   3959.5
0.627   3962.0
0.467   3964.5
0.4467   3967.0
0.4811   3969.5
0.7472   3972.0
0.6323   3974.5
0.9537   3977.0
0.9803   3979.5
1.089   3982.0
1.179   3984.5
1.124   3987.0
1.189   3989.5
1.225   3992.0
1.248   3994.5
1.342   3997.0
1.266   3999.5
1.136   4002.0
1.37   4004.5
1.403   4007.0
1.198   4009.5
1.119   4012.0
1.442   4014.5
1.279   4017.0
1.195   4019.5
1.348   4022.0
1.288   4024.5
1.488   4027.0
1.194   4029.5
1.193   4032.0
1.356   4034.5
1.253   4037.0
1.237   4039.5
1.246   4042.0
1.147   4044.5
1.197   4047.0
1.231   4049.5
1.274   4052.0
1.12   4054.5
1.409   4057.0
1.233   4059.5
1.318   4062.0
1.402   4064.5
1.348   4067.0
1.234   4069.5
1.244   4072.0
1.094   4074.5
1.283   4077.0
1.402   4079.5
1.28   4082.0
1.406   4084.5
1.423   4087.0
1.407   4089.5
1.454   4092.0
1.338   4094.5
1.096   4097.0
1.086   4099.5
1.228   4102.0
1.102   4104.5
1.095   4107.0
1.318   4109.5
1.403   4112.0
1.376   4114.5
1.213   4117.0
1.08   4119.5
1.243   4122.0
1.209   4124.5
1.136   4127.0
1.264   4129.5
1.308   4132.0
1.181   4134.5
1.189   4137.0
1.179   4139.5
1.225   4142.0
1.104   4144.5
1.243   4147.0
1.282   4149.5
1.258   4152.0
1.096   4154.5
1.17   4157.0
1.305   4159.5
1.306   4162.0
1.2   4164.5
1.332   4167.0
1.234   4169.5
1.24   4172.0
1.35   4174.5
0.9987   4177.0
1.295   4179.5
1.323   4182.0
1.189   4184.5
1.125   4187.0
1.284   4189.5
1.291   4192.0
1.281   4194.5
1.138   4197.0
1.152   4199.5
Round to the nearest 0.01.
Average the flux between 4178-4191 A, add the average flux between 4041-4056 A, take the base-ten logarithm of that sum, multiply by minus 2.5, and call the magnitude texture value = -0.97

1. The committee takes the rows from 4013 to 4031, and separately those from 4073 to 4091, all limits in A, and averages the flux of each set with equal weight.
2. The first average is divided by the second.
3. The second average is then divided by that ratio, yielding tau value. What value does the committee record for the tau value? 1.34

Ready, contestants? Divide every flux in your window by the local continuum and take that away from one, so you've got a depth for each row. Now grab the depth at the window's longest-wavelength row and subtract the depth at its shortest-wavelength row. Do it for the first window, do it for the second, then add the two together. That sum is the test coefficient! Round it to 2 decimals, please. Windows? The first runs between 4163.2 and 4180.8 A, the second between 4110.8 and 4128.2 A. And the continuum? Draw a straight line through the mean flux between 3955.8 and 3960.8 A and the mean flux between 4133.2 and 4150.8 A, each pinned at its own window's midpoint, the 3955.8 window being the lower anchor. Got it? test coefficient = 0.21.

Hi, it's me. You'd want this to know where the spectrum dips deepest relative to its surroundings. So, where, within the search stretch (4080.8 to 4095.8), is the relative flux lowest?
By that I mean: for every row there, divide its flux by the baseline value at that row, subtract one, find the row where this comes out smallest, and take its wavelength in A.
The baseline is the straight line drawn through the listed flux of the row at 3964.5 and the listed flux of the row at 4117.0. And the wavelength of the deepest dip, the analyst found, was 4094.5 A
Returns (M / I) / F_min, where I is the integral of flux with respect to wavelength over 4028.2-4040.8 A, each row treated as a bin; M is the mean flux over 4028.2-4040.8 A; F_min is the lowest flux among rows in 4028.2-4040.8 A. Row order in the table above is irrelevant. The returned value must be 0.067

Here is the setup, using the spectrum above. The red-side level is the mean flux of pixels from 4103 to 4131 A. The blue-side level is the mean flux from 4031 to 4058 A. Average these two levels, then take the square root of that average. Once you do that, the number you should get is 1.110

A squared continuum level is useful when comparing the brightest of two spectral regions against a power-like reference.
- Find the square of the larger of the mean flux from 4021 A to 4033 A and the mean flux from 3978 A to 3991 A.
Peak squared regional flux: 1.70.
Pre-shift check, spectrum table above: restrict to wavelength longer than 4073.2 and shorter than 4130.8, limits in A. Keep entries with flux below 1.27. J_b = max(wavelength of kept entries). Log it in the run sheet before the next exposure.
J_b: 4129.5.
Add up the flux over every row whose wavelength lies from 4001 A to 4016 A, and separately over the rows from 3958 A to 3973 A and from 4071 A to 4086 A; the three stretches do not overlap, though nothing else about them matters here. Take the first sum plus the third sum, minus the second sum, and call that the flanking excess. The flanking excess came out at 11.9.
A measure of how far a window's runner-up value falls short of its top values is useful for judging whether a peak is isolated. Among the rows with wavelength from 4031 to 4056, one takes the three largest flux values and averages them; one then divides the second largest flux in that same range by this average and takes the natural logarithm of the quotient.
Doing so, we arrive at -0.016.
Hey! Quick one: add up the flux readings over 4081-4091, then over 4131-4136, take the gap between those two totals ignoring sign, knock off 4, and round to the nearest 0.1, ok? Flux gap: -1.0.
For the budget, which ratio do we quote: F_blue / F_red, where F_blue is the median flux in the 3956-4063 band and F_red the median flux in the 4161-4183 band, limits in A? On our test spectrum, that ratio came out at 0.92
